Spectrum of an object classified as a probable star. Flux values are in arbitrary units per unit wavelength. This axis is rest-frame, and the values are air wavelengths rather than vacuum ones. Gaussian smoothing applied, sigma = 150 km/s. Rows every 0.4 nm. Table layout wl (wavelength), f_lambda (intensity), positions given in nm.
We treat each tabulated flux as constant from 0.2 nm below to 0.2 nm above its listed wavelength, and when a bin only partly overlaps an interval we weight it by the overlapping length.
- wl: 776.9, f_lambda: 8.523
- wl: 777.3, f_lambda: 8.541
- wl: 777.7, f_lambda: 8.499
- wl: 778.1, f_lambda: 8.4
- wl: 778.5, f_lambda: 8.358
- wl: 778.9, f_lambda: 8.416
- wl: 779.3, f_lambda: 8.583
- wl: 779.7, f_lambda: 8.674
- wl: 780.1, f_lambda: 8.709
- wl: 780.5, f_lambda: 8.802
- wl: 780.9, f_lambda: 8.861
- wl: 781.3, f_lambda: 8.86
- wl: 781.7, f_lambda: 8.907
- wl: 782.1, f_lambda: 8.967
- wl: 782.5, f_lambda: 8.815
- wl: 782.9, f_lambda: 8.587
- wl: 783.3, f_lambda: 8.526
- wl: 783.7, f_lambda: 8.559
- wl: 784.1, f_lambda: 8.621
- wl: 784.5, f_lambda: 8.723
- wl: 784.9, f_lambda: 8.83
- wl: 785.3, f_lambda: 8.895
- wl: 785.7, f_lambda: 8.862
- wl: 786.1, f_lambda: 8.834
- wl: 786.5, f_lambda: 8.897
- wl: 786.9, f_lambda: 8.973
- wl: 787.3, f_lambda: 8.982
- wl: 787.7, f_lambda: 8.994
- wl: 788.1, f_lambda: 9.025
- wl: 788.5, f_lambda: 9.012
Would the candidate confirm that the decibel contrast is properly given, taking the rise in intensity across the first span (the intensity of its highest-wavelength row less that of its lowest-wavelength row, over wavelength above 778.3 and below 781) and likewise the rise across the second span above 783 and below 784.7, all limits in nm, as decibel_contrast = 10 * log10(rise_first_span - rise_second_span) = -5.1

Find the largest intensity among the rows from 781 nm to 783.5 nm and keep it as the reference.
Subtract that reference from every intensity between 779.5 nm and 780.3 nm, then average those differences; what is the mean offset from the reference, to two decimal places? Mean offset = -0.28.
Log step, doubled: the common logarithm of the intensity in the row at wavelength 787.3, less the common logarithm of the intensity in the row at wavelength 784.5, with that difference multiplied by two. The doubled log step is 0.025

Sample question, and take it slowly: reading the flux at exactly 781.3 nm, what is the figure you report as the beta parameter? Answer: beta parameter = 8.86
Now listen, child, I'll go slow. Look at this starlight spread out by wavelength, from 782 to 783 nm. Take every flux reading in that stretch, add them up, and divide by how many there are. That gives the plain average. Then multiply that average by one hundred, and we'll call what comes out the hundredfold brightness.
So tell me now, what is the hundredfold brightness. 879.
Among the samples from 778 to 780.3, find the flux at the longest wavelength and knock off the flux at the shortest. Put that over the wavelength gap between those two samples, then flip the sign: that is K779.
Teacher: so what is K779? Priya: -0.15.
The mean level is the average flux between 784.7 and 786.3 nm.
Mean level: 8.86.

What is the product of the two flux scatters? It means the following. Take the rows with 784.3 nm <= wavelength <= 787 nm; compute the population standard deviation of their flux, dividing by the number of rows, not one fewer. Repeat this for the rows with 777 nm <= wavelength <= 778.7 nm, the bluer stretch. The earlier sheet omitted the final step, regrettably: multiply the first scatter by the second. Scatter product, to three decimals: 0.005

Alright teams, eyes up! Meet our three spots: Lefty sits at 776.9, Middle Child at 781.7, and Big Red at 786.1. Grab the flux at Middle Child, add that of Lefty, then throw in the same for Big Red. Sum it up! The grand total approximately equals 26.3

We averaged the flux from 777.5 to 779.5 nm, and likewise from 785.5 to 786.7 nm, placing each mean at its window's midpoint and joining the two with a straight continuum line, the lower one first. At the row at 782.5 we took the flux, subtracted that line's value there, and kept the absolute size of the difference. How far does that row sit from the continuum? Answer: 0.15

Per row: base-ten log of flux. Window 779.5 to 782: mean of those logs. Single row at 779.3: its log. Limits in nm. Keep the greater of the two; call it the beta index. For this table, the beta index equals 0.945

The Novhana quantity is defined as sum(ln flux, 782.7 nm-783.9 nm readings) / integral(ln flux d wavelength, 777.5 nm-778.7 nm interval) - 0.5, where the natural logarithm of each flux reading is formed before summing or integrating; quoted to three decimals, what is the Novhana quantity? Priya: 2.019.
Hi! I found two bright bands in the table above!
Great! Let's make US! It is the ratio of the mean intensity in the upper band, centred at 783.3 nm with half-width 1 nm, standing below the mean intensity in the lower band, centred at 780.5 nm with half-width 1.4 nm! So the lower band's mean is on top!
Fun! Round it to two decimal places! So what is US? 1.02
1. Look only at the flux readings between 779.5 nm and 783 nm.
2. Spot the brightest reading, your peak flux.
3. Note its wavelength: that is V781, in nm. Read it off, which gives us 782.1 nm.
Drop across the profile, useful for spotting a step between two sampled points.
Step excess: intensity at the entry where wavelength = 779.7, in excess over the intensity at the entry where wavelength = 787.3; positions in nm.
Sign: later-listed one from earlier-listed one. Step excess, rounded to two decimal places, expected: -0.31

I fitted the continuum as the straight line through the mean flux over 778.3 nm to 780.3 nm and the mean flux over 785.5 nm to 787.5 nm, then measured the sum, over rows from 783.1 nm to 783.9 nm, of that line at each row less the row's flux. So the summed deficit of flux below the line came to 0.43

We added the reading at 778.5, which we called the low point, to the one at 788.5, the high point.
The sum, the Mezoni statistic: 17.4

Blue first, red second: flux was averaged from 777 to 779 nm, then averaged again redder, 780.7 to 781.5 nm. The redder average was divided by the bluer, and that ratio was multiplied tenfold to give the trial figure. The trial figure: 10.5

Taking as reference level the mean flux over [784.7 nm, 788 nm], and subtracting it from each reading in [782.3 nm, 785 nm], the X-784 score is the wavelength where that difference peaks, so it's 784.9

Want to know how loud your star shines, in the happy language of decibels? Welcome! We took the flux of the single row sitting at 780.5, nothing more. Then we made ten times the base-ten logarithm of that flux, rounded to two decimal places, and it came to 9.45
